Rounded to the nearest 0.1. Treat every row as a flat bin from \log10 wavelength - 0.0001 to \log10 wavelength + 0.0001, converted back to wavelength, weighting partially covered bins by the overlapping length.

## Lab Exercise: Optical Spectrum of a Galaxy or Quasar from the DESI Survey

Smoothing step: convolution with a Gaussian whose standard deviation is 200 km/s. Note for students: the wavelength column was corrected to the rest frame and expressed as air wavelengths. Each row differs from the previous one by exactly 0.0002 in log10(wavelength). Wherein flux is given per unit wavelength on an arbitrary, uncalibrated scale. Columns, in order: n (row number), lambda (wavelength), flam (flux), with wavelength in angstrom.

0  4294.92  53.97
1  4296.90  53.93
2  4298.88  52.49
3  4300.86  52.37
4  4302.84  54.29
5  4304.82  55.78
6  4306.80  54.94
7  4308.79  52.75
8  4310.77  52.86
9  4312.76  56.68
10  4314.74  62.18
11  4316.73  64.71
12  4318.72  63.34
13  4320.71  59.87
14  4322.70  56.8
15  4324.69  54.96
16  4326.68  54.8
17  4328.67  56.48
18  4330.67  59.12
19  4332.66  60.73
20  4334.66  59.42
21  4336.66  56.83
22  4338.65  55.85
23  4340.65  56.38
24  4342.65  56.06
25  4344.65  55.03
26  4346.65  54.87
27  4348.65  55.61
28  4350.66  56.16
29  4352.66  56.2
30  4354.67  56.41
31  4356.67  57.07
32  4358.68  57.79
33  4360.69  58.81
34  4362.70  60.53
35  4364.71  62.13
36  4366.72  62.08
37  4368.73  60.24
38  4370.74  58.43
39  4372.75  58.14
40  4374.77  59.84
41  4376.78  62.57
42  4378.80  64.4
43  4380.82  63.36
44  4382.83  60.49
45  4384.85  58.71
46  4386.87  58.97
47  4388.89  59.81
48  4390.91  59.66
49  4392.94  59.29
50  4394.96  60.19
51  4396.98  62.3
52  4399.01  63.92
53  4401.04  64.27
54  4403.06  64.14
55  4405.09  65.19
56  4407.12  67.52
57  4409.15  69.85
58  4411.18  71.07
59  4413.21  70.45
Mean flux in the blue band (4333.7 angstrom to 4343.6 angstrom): 56.9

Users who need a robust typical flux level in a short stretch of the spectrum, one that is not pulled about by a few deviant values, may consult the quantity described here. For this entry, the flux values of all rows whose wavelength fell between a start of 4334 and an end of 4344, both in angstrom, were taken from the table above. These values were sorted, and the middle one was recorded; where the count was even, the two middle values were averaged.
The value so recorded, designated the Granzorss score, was 56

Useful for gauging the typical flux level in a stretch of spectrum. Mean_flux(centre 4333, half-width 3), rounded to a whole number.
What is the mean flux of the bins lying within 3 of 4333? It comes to 60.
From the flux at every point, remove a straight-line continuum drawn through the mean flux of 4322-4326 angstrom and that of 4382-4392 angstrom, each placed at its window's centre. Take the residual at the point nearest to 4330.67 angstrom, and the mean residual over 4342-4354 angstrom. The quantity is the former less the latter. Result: 4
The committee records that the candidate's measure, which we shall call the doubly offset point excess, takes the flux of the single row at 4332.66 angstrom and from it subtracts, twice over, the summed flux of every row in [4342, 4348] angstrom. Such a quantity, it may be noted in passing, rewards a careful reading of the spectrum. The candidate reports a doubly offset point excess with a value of -271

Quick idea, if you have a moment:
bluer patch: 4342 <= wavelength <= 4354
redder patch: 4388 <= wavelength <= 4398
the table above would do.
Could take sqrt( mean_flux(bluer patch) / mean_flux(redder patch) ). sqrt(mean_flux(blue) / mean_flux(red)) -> 0.96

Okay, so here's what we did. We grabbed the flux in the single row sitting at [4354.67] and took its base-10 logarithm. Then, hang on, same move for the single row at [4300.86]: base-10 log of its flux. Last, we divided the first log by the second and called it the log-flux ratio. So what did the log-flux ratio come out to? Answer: 1.019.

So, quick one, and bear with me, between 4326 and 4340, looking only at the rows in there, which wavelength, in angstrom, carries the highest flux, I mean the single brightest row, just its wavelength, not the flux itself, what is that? 4332.66 angstrom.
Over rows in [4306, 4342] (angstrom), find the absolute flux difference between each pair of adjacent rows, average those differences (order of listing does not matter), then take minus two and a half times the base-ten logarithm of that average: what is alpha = -0.8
